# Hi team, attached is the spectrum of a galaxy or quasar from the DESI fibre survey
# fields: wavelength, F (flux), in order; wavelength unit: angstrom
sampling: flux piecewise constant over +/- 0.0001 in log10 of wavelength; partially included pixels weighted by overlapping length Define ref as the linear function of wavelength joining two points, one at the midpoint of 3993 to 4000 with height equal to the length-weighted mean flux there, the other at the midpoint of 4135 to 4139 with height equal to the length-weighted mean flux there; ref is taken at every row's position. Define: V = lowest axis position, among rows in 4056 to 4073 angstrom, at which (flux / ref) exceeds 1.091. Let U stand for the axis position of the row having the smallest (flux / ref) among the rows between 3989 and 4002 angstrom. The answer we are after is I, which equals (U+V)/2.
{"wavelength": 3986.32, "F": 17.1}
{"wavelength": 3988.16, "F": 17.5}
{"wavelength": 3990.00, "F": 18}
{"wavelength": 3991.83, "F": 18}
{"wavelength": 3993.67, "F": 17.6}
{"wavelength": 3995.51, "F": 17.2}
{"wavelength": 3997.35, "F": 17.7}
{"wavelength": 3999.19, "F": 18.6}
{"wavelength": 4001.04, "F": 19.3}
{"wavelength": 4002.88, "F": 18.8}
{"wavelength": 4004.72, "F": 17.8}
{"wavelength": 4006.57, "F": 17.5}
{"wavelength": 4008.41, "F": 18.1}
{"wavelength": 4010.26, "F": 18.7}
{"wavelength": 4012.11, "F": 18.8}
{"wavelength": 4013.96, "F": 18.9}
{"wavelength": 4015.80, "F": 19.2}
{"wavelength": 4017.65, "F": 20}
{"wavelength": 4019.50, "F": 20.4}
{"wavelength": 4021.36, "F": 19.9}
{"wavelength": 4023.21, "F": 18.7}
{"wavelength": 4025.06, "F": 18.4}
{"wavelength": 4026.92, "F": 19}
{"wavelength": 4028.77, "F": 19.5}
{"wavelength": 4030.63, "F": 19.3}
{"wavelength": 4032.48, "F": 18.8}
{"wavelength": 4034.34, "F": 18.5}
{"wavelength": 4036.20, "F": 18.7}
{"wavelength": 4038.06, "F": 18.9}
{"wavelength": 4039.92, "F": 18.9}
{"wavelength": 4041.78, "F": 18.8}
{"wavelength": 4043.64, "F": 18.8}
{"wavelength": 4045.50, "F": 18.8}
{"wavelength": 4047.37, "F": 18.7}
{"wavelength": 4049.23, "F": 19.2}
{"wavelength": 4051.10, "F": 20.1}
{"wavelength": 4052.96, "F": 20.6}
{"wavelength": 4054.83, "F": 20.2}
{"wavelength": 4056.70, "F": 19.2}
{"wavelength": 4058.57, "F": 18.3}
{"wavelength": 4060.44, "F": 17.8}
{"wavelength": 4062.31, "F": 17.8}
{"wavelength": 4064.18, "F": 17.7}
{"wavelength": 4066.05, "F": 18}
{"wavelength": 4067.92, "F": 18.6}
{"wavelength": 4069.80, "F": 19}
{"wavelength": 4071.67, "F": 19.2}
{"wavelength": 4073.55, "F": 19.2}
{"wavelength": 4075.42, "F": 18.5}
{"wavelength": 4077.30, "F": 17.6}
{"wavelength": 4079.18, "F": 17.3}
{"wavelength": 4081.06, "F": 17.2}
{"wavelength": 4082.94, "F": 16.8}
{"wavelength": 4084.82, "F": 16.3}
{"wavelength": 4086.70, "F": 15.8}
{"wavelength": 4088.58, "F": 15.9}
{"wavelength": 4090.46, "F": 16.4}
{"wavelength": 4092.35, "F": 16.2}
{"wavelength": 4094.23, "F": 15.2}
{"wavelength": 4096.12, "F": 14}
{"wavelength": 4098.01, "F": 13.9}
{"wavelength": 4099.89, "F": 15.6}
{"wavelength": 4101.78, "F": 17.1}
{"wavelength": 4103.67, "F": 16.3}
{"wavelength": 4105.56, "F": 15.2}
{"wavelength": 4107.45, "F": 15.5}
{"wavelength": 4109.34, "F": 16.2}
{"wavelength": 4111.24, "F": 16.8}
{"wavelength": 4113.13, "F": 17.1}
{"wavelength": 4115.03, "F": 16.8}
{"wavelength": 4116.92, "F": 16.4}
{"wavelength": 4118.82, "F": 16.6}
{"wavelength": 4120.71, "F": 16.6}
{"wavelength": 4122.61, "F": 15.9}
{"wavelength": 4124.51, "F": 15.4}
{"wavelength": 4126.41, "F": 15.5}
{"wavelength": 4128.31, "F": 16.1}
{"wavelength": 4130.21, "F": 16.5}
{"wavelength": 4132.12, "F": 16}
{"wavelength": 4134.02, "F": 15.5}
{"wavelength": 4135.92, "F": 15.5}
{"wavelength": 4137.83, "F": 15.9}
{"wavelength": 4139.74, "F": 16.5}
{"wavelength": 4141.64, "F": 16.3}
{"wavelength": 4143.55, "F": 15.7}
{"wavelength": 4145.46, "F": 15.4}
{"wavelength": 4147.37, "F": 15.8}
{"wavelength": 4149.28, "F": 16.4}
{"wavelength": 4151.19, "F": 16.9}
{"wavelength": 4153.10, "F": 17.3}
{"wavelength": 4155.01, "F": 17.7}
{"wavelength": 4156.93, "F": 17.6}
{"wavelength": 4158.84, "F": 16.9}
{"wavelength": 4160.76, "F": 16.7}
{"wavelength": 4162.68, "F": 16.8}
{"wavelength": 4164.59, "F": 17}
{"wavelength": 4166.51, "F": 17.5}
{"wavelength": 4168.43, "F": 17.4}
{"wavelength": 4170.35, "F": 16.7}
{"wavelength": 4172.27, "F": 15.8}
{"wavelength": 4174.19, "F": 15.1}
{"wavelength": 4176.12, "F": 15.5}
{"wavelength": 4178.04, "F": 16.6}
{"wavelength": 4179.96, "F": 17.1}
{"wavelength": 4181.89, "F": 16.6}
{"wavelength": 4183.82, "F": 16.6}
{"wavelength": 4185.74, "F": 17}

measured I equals 4026.1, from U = 3995.51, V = 4056.70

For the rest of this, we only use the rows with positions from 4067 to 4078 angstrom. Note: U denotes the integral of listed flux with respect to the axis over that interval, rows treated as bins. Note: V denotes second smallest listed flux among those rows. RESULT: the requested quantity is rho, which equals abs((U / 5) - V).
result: 22.6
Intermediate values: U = 206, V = 18.5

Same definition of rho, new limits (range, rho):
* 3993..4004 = 22.5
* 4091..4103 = 22.9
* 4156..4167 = 20.8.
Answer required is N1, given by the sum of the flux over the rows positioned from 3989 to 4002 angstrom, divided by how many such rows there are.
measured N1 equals 18.1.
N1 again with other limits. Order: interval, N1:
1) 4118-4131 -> 16.1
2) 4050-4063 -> 19.1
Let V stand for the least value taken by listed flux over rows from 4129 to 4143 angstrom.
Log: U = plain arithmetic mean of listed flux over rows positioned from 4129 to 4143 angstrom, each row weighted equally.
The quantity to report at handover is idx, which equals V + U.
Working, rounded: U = 16.0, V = 15.5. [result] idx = 32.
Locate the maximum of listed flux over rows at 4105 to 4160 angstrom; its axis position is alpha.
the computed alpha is 4155.01 angstrom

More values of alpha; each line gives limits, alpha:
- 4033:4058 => 4052.96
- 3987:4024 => 4019.50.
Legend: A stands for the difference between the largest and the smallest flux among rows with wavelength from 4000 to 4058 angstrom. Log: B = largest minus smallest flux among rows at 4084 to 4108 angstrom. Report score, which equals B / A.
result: 1.0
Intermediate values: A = 3.10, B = 3.2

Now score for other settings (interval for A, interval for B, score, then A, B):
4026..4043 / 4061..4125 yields 5.3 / 1.00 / 5.3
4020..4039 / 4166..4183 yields 1.6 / 1.50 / 2.4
